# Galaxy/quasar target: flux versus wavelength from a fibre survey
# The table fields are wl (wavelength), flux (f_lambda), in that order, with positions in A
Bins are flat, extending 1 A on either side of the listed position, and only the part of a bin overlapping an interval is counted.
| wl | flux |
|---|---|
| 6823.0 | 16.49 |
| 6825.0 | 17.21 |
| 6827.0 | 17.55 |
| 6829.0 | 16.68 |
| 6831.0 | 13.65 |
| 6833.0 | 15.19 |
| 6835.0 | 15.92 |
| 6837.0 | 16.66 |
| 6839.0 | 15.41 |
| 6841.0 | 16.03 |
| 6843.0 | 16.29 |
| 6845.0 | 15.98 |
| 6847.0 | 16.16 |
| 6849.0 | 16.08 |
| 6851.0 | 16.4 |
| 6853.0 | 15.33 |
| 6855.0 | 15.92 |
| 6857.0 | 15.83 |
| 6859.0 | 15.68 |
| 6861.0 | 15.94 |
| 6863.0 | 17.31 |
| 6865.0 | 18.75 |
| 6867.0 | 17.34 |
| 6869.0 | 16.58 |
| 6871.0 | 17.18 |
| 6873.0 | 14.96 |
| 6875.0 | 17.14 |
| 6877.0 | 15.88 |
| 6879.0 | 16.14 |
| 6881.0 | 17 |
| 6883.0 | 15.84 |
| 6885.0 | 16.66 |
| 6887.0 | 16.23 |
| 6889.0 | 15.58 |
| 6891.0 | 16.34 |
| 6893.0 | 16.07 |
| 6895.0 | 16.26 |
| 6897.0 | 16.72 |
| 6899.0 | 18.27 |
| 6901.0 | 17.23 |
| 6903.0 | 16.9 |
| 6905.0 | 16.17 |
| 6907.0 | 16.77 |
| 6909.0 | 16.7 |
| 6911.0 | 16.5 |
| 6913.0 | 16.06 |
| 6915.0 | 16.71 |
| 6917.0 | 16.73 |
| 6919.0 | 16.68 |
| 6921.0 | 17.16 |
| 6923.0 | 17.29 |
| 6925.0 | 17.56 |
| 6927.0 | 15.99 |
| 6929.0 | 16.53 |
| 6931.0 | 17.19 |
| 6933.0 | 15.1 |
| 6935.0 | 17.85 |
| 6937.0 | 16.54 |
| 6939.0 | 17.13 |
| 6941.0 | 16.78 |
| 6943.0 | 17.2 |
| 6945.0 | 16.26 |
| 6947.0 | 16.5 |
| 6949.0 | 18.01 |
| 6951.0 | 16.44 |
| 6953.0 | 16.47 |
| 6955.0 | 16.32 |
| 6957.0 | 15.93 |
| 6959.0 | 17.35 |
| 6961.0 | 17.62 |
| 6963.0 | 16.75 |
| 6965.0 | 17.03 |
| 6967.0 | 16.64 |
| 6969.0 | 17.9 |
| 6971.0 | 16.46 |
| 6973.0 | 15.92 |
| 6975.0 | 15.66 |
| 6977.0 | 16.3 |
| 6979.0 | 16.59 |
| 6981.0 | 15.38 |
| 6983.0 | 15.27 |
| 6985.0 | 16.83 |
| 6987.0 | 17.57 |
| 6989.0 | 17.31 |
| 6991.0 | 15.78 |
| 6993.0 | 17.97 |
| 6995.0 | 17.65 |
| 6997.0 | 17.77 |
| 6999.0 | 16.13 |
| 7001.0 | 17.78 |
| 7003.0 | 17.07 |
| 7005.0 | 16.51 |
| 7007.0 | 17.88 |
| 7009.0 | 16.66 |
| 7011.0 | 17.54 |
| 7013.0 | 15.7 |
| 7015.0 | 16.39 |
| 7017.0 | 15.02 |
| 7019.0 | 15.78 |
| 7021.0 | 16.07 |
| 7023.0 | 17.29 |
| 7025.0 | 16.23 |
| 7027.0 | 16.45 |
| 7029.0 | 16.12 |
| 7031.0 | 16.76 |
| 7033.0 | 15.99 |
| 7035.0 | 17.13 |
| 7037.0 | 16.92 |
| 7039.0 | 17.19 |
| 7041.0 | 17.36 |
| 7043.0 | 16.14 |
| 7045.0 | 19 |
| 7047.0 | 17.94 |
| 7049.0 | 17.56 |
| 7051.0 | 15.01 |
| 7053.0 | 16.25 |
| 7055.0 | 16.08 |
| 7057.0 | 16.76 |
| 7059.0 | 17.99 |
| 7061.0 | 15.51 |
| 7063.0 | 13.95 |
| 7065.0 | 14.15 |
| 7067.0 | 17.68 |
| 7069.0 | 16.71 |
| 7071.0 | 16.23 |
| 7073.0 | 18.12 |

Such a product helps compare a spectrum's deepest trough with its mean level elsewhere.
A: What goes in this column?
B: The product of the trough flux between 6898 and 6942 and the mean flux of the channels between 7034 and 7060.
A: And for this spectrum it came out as 257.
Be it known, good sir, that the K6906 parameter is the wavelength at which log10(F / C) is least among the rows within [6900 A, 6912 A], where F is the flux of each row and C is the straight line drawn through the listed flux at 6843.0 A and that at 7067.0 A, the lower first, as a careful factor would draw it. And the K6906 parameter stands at 6905.0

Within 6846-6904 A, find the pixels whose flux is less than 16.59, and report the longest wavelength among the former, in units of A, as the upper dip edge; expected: 6895.0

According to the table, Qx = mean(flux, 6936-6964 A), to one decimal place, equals 16.8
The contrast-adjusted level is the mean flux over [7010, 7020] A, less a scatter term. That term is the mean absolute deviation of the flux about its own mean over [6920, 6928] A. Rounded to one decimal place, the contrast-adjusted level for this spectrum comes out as 15.6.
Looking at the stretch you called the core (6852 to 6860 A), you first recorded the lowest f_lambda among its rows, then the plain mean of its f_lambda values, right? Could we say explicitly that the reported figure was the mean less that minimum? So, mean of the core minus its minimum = 0.36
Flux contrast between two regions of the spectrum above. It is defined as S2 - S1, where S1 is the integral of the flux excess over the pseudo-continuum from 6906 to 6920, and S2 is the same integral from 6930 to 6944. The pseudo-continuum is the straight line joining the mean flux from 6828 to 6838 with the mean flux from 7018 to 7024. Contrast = 2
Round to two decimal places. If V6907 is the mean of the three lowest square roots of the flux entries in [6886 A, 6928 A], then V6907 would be 3.98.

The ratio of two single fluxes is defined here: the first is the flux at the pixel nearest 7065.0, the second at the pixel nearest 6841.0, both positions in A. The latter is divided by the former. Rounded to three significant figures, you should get 1.13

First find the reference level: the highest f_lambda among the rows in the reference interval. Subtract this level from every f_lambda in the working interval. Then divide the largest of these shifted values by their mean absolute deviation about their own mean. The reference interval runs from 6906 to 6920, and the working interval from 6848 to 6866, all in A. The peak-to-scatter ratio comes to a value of 2.6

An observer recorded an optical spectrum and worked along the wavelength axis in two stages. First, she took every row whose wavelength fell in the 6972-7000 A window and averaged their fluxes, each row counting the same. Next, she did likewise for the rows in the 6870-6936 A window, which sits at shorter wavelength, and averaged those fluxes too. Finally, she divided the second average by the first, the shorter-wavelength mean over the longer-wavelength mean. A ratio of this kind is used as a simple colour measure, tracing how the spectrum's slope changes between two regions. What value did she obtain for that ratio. 1.00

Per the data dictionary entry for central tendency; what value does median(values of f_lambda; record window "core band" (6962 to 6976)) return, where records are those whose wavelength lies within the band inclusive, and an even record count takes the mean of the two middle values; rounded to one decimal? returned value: 16.6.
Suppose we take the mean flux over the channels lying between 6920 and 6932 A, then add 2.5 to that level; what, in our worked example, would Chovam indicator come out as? 19.5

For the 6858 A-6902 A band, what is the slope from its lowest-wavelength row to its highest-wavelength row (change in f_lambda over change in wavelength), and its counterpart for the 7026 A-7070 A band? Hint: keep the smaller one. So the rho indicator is 0.0062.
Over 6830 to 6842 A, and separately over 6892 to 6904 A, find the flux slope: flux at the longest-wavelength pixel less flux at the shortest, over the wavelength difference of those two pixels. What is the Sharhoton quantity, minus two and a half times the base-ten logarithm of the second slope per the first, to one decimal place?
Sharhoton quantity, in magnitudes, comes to 1.1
